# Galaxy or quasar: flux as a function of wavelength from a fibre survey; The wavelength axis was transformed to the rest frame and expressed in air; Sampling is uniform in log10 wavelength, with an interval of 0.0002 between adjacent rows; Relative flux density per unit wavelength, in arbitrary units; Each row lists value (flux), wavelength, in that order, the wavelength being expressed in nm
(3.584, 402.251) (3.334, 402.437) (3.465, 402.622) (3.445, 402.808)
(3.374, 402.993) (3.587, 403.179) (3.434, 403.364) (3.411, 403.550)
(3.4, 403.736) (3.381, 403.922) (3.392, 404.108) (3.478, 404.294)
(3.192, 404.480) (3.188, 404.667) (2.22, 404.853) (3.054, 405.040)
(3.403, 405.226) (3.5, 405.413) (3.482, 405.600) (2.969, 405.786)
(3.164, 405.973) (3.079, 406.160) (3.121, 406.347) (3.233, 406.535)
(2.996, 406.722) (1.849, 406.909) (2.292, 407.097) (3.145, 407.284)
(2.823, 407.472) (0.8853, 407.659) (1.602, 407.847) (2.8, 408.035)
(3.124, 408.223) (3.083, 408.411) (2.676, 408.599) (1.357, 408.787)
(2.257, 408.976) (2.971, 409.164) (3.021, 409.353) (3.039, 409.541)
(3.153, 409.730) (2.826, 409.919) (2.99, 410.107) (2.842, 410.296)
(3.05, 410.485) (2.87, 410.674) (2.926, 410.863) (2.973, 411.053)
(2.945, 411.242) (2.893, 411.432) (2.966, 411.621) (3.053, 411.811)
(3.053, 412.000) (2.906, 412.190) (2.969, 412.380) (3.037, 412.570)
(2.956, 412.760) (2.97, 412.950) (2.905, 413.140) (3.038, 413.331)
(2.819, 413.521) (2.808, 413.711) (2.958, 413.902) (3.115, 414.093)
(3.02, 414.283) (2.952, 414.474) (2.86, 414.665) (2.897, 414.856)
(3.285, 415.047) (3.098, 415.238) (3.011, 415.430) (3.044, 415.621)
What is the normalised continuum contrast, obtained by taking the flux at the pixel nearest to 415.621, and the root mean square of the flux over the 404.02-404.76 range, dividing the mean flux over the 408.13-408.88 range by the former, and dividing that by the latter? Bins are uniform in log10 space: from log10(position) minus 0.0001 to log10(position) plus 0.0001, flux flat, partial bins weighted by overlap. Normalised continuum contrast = 0.25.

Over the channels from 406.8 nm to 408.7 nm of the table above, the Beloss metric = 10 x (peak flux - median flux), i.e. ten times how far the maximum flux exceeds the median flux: 4.1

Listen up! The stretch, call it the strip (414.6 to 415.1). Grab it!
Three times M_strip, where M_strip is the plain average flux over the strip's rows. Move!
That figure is 9.0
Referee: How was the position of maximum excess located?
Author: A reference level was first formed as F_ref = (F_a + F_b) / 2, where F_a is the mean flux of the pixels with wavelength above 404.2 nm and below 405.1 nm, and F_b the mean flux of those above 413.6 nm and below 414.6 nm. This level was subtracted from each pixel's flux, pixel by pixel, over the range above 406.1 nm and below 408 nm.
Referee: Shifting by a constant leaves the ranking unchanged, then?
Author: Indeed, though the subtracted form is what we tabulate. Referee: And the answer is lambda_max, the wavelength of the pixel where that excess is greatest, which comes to 406.535 nm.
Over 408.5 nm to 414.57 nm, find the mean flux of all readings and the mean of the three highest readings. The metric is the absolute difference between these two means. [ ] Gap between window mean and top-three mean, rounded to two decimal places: 0.22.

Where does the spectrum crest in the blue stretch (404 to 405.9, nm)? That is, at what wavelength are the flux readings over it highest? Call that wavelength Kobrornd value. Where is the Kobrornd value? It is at 405.413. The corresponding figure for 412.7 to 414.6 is 414.093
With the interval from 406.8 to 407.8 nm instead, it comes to 407.284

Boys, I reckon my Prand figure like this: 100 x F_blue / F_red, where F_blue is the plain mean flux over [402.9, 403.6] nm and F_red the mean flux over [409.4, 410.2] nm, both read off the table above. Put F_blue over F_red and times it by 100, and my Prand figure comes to 115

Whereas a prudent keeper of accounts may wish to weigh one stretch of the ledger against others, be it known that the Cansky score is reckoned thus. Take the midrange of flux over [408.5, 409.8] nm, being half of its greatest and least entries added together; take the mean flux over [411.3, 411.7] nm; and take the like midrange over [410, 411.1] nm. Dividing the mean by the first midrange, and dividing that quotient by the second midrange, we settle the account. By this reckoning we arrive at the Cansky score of 0.44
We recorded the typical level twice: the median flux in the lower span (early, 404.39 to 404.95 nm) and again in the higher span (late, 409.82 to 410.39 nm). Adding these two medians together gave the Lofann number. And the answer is 6.0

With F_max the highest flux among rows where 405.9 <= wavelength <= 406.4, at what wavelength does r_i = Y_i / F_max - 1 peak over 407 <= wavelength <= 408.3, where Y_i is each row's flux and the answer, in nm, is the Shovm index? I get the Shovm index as 407.284 nm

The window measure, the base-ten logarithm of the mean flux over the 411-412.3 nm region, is 0.47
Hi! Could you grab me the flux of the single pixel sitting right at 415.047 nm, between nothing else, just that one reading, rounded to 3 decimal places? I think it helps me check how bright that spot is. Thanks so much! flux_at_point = 3.285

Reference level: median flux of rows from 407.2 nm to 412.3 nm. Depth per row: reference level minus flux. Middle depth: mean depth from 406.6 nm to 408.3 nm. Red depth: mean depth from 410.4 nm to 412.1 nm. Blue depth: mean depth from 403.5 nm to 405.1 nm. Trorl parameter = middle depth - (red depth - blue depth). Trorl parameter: 0.33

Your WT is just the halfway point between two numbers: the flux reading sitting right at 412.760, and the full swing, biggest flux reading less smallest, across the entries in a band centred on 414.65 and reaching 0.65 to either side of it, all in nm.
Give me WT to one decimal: 1.7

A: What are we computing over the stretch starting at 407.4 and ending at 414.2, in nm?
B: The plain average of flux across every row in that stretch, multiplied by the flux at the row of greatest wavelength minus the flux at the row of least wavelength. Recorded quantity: 0.8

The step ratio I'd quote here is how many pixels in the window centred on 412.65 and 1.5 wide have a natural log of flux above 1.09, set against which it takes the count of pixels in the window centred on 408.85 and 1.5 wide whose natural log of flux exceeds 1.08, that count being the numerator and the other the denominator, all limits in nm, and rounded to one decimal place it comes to 1.7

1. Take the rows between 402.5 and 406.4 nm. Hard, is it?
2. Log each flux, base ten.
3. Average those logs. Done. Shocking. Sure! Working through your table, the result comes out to 0.51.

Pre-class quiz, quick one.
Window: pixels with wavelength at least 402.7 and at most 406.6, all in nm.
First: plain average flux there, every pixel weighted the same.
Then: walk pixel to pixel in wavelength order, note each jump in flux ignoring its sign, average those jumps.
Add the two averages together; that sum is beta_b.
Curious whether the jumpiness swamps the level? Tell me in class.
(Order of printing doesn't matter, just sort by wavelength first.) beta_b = 3.47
